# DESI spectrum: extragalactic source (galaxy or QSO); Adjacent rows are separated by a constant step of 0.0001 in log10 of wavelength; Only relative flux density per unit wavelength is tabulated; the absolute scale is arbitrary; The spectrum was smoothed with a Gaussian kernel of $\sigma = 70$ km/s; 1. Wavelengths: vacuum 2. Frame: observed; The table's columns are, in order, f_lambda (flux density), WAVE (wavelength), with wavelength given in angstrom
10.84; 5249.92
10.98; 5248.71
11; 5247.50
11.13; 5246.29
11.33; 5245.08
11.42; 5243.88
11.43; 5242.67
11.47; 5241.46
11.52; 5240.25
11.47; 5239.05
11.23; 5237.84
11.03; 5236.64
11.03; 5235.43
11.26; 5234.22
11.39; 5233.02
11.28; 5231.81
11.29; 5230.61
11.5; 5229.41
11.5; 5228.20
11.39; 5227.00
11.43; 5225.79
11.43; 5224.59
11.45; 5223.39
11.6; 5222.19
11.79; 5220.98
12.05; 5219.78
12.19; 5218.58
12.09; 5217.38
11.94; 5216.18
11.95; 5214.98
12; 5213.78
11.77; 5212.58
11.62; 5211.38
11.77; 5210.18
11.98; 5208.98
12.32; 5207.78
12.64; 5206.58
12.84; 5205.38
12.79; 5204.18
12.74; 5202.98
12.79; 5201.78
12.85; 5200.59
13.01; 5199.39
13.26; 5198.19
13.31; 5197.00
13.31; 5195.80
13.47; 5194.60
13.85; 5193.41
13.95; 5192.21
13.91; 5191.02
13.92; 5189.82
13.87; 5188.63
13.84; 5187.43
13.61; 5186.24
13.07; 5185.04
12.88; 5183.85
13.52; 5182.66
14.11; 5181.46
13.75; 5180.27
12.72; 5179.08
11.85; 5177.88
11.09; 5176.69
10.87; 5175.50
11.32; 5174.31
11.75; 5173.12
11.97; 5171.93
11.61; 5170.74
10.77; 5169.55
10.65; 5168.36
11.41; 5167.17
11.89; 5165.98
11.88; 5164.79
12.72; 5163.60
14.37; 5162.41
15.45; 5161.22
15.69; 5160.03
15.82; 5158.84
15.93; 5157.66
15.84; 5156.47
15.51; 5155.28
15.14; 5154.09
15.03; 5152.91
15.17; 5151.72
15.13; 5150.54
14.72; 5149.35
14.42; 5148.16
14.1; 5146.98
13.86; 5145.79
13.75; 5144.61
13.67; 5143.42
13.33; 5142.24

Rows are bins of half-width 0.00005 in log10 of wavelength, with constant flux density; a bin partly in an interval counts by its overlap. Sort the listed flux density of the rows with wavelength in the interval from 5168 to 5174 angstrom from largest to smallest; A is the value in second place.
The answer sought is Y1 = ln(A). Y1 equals 2.46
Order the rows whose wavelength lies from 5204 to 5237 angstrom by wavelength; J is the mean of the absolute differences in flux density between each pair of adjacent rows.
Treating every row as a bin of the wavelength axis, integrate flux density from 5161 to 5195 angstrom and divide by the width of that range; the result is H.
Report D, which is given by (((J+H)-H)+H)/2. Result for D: 6.4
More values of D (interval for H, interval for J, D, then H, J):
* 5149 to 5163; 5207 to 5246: 7.7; 15.3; 0.12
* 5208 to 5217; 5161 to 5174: 6.3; 11.9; 0.64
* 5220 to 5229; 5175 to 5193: 6.0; 11.5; 0.40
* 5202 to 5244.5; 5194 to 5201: 5.9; 11.7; 0.12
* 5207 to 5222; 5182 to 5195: 6.1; 12.0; 0.22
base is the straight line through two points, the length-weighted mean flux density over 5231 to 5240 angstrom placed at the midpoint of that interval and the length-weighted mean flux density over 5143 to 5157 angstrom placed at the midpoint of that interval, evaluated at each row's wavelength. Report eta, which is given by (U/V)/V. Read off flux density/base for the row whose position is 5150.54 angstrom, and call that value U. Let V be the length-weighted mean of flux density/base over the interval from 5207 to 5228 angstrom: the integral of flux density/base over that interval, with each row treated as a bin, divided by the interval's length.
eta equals 1.06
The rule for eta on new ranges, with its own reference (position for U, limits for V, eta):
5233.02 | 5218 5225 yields 1.01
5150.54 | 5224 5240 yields 1.04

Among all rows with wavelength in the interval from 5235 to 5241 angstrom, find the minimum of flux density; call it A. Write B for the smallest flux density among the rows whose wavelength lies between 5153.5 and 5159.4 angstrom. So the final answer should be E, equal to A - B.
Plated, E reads -4.1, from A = 11.03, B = 15.14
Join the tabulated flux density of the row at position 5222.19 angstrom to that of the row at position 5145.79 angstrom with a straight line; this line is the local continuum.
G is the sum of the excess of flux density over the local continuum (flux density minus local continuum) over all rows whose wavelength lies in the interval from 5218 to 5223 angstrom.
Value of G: 1.0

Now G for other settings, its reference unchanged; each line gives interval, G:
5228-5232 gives 0.1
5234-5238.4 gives -0.2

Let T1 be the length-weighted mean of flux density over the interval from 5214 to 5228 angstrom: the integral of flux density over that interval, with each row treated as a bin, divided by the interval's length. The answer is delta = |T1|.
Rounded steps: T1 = 11.8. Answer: 11.8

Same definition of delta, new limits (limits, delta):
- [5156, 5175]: 13.0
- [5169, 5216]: 12.7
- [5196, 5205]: 13.0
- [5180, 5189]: 13.6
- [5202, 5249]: 11.7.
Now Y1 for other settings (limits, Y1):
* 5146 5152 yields 2.72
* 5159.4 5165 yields 2.74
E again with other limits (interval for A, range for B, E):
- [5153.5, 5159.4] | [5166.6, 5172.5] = 4.5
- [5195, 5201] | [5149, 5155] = -1.9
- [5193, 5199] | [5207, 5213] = 1.6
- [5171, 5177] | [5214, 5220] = -1.1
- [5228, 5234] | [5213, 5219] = -0.7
